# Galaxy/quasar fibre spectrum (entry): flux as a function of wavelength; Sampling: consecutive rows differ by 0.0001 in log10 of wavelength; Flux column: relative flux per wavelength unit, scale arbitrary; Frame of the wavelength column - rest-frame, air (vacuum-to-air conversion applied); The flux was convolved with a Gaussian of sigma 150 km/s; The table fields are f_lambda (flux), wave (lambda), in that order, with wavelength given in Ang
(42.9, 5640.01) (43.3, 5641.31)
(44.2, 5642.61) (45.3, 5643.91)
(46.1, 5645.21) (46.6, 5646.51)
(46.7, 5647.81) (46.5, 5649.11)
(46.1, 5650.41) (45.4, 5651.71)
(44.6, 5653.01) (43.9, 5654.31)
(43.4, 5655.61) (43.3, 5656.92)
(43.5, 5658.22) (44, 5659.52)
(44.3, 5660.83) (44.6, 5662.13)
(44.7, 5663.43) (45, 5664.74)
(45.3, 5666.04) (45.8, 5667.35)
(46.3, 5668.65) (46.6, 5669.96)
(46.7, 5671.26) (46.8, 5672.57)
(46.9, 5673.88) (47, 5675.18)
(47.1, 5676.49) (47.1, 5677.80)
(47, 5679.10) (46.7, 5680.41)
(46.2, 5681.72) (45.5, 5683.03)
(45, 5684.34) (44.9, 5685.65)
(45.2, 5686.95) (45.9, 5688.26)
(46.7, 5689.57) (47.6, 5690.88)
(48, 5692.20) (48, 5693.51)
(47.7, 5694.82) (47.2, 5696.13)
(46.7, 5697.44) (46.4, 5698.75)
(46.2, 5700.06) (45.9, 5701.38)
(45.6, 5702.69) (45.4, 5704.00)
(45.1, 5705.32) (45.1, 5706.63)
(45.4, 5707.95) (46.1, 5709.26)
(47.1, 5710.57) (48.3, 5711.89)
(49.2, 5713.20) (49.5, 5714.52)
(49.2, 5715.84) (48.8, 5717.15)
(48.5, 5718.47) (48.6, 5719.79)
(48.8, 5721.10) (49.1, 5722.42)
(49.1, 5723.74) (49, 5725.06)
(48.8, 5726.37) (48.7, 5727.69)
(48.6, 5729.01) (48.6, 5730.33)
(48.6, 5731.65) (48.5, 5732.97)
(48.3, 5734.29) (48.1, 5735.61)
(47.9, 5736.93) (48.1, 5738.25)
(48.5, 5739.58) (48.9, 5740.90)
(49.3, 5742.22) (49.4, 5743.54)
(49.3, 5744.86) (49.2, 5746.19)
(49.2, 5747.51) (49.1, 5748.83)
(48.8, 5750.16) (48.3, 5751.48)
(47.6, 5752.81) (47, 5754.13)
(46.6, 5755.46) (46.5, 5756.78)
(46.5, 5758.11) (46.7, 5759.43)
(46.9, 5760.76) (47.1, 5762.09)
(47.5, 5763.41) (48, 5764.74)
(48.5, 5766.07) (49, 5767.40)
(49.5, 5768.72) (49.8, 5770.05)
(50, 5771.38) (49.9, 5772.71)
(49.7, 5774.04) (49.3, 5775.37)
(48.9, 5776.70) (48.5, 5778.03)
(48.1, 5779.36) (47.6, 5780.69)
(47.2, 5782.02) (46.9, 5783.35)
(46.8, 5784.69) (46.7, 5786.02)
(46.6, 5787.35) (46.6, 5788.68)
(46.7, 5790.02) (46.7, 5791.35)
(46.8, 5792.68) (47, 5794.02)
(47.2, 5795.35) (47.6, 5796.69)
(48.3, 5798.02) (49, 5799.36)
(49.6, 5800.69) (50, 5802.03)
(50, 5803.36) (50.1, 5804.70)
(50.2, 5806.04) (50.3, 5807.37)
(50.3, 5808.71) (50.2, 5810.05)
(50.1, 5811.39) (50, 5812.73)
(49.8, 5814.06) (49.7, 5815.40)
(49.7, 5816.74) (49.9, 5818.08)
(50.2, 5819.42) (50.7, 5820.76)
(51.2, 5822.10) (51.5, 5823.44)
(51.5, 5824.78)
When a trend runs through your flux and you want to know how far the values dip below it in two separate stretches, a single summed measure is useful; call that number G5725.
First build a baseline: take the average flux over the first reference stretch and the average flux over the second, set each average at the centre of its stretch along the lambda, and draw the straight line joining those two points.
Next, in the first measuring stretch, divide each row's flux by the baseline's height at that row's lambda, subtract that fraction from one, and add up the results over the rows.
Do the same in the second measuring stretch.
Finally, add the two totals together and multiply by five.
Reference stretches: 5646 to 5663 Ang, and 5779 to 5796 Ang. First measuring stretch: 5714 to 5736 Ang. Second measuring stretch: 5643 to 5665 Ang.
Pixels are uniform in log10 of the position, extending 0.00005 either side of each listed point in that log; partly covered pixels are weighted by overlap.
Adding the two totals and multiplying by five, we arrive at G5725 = -5.3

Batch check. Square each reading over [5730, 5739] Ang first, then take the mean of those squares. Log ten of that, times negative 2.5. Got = -8.42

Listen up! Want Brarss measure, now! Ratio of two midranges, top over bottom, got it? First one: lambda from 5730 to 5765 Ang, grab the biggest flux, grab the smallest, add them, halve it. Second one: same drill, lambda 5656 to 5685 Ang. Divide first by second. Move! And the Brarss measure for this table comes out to 1.06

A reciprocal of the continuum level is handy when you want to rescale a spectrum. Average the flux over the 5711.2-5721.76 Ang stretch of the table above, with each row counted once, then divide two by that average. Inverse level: 0.0409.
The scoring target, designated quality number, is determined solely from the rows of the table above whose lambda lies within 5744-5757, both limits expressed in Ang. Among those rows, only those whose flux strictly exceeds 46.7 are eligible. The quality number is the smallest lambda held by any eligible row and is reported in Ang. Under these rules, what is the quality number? 5744.86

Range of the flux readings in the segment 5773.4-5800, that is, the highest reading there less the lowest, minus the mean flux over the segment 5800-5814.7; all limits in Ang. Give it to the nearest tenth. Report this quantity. -47.0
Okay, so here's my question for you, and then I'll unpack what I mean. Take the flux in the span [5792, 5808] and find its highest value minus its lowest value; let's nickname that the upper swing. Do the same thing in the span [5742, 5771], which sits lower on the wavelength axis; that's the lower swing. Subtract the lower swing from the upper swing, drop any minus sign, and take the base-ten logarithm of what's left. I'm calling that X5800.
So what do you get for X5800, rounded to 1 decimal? -0.7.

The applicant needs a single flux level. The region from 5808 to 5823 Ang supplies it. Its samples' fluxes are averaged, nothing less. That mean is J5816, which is 50.2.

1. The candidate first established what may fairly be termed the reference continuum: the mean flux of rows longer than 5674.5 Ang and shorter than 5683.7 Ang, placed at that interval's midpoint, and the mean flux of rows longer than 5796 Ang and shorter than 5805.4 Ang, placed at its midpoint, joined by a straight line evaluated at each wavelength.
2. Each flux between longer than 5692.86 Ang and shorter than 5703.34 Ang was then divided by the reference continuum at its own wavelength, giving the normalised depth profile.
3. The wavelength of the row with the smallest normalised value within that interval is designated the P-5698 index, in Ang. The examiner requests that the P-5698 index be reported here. 5702.69 Ang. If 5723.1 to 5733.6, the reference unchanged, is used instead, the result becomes 5732.97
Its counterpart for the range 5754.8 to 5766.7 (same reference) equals 5758.11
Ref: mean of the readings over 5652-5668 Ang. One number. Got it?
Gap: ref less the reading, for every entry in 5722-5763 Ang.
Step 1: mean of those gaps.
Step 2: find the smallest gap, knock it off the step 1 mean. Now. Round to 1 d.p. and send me 1.1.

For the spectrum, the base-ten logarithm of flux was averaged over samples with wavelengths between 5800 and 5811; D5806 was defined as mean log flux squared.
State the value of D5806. 2.89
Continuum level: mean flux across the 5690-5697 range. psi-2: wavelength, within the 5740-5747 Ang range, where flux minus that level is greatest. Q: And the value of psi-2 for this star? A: 5743.54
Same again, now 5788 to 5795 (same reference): 5794.02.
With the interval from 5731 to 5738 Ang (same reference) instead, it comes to 5731.65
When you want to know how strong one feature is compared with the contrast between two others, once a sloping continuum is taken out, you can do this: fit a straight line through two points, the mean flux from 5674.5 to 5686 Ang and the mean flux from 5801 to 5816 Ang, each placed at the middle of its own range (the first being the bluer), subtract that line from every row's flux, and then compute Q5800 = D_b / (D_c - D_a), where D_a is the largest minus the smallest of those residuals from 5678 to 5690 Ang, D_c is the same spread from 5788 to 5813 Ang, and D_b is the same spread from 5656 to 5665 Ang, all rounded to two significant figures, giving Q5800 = 1.7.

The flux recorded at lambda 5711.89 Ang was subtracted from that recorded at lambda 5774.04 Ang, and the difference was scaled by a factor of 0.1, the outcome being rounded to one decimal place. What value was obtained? 0.1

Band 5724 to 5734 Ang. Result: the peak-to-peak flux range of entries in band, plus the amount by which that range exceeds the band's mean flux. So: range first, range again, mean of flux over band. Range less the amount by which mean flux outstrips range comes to -47.7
